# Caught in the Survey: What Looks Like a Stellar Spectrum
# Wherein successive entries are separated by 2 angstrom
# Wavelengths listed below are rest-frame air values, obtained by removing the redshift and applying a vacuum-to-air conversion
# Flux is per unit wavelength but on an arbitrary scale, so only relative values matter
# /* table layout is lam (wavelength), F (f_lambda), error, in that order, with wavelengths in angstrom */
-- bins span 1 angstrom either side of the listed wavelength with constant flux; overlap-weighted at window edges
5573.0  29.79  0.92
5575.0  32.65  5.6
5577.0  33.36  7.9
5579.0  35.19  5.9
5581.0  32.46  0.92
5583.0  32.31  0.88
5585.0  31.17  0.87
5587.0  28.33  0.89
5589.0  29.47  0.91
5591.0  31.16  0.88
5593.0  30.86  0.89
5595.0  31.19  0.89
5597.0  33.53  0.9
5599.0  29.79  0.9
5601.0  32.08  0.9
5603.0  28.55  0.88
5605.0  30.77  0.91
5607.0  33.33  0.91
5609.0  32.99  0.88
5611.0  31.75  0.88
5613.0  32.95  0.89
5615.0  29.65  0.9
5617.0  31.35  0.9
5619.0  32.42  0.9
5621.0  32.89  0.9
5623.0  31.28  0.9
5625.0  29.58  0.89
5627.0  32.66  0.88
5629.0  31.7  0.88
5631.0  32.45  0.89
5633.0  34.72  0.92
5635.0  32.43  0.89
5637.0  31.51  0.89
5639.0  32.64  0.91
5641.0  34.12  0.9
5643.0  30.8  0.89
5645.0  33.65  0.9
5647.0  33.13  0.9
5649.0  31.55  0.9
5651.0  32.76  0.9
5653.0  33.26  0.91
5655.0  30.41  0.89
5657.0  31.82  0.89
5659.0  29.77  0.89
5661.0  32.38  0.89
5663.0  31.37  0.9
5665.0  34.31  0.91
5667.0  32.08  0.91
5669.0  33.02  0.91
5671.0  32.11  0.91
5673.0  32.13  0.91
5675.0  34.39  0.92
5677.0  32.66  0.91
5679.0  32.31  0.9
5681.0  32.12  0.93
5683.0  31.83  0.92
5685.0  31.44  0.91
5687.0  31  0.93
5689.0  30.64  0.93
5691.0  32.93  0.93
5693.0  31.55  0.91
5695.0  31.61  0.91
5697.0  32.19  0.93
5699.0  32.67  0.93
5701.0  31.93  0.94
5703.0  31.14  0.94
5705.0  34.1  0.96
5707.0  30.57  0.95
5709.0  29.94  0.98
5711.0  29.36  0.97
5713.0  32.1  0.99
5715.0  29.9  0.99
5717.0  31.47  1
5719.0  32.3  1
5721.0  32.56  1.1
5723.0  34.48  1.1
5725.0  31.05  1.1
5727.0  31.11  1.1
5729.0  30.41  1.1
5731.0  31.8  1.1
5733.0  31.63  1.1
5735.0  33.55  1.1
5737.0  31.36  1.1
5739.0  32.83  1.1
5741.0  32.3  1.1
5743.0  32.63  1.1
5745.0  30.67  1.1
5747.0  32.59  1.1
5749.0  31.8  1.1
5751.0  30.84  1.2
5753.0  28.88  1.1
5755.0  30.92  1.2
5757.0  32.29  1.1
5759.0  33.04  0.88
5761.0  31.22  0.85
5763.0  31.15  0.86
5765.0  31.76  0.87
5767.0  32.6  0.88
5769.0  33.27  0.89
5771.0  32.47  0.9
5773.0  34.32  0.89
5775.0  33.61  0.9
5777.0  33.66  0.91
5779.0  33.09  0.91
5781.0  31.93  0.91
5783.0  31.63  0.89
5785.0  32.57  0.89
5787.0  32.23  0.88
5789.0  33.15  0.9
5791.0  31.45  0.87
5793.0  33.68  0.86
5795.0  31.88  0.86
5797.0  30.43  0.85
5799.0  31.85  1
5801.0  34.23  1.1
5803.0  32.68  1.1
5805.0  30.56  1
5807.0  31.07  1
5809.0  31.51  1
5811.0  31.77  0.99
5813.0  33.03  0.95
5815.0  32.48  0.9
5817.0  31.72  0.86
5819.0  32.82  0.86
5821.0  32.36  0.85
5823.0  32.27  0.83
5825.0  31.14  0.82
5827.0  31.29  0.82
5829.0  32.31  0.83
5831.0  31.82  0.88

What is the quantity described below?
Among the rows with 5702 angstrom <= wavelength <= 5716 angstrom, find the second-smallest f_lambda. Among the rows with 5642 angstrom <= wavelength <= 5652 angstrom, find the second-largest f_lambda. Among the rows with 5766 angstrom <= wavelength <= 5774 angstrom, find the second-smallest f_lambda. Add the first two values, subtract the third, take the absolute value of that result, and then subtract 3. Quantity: 27.4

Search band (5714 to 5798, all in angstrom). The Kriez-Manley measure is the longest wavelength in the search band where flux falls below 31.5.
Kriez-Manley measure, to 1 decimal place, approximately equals 5797.0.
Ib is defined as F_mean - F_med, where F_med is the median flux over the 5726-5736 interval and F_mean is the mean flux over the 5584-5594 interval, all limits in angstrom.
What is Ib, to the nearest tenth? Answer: -1.4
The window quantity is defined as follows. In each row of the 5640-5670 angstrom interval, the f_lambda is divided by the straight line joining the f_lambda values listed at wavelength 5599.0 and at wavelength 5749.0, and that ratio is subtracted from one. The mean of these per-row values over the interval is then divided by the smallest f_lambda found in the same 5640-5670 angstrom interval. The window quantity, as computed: -0.0019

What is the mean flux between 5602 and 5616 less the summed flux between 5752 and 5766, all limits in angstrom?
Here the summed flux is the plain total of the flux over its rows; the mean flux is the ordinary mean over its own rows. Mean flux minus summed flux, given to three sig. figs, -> -188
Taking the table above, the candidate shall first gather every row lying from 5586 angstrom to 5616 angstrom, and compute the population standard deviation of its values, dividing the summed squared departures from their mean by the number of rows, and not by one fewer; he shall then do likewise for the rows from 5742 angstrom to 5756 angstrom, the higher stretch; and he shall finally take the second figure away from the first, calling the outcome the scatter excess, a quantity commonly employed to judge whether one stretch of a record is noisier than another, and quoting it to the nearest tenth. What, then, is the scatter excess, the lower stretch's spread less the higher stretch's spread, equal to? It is 0.4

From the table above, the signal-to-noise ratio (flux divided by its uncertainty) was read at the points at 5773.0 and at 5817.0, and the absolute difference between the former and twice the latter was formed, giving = 35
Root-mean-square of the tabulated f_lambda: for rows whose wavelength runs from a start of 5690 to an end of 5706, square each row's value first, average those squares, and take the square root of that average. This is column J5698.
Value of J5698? 32.3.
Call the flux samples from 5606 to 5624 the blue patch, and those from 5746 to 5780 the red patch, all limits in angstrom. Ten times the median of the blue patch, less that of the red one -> 292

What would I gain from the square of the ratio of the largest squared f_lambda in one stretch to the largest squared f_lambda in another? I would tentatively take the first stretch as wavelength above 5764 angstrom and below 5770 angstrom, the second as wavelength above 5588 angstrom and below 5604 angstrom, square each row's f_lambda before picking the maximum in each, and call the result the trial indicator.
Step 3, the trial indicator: 0.97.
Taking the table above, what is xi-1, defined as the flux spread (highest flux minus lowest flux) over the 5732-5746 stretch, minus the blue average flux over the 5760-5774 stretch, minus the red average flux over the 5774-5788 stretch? -62.2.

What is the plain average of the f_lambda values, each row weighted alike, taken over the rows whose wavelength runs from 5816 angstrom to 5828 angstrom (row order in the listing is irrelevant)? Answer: 31.9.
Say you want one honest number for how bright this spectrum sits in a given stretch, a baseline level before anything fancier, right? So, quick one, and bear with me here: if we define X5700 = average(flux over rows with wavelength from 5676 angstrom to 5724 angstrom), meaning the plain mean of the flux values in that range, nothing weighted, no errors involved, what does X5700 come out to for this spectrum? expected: 31.8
